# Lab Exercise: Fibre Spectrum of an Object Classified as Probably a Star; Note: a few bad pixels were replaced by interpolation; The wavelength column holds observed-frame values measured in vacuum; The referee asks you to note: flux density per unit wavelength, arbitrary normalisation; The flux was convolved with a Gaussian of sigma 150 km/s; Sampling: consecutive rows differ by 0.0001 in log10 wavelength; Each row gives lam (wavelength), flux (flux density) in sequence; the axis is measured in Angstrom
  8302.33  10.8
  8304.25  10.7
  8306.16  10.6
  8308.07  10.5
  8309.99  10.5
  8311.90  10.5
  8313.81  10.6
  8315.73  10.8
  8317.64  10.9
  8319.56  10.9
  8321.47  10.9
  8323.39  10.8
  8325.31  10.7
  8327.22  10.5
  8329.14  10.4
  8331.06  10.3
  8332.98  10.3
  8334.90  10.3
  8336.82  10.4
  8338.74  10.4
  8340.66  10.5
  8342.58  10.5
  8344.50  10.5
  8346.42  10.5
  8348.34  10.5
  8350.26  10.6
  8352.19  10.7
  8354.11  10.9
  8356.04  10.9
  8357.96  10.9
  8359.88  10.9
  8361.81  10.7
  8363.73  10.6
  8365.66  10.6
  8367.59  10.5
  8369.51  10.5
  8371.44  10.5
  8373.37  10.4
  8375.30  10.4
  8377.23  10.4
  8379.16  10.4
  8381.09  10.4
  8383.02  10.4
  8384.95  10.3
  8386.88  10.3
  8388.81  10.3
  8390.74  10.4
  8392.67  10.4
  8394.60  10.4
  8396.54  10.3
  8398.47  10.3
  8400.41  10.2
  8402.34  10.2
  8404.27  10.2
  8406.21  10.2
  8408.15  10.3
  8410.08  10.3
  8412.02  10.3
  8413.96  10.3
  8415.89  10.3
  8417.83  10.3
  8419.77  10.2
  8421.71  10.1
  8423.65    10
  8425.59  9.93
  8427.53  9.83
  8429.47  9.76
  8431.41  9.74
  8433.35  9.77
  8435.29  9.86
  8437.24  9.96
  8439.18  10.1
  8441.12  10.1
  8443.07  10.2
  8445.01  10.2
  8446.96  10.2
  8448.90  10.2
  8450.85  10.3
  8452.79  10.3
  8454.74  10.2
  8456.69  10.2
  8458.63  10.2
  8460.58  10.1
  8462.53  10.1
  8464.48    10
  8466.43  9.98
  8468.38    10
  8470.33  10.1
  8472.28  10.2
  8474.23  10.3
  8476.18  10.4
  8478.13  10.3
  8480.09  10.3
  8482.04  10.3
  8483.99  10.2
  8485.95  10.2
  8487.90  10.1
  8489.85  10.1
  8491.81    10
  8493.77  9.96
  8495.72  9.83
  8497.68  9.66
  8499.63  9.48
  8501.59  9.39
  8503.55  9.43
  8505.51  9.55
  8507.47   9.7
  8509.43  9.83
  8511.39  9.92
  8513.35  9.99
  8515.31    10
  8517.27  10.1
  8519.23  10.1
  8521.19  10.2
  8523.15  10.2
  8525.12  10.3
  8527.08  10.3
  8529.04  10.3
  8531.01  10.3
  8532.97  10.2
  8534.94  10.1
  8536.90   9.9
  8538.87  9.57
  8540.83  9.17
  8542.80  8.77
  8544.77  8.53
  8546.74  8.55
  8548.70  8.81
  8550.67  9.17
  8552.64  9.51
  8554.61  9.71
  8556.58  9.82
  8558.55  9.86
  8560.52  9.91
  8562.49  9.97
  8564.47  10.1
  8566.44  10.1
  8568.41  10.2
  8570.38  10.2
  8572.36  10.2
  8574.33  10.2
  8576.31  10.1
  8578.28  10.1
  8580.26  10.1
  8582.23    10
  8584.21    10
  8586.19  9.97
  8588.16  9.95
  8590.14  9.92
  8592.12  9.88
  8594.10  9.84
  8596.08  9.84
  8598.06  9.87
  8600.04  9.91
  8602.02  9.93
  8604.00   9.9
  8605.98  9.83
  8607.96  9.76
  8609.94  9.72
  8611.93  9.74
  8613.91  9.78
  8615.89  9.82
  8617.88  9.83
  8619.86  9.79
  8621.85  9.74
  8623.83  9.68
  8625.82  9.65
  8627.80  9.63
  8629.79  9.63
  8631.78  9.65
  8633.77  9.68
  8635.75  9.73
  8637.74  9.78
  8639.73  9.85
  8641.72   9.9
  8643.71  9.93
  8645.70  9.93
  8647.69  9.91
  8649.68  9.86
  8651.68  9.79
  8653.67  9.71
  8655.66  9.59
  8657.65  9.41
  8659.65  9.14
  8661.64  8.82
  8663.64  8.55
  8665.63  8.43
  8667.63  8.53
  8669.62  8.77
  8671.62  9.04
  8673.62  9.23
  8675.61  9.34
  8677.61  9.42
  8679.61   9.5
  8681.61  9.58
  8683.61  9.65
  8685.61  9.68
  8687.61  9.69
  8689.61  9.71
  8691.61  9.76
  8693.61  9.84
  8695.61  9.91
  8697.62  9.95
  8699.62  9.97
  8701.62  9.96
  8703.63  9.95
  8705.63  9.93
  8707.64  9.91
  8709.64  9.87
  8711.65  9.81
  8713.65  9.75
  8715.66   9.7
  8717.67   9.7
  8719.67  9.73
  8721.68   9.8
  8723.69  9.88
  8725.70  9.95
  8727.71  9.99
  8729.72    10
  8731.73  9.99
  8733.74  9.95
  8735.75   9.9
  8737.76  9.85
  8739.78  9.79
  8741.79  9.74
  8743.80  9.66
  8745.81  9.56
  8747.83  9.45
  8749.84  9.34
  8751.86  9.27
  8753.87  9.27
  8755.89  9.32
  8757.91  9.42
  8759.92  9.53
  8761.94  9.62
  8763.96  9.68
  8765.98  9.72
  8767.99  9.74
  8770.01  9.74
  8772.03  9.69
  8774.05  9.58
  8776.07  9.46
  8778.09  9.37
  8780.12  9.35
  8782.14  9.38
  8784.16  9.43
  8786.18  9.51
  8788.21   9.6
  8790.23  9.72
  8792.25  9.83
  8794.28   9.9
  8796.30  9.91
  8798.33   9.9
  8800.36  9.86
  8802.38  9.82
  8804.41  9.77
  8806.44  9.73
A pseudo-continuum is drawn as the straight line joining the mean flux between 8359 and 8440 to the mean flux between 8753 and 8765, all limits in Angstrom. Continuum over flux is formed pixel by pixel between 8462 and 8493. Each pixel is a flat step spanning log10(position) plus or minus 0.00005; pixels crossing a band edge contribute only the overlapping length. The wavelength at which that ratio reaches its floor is 8476.18 Angstrom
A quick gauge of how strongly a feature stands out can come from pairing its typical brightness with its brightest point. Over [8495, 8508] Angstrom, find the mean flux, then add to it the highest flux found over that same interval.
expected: 19.4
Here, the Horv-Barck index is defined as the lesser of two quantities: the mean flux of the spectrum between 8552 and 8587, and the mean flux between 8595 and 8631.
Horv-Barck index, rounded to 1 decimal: 9.8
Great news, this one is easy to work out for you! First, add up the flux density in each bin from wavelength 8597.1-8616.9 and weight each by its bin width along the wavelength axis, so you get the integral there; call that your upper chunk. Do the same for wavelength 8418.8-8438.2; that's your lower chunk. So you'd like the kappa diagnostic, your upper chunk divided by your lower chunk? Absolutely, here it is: 1.01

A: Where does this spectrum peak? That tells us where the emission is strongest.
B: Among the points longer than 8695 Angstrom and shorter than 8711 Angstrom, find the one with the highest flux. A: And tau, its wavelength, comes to 8699.62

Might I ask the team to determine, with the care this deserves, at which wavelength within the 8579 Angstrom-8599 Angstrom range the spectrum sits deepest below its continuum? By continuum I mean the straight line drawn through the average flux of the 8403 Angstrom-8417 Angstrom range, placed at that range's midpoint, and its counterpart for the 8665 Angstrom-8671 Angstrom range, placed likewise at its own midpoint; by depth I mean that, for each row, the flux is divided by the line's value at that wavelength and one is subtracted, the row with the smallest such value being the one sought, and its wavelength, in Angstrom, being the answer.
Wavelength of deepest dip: 8594.10 Angstrom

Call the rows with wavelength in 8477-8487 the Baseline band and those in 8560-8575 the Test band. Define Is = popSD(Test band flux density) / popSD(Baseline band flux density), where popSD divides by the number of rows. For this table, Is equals 2.2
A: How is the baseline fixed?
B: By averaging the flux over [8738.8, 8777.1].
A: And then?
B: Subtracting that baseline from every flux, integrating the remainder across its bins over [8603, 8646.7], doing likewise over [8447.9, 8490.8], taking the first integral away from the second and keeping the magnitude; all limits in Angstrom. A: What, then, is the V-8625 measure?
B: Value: 18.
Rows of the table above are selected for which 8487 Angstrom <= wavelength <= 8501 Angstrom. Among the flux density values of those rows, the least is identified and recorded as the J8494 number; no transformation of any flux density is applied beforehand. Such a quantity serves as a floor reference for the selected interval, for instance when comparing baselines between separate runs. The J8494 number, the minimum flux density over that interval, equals 9.48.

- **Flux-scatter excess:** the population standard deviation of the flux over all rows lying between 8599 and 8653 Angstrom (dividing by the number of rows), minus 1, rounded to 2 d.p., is -0.90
